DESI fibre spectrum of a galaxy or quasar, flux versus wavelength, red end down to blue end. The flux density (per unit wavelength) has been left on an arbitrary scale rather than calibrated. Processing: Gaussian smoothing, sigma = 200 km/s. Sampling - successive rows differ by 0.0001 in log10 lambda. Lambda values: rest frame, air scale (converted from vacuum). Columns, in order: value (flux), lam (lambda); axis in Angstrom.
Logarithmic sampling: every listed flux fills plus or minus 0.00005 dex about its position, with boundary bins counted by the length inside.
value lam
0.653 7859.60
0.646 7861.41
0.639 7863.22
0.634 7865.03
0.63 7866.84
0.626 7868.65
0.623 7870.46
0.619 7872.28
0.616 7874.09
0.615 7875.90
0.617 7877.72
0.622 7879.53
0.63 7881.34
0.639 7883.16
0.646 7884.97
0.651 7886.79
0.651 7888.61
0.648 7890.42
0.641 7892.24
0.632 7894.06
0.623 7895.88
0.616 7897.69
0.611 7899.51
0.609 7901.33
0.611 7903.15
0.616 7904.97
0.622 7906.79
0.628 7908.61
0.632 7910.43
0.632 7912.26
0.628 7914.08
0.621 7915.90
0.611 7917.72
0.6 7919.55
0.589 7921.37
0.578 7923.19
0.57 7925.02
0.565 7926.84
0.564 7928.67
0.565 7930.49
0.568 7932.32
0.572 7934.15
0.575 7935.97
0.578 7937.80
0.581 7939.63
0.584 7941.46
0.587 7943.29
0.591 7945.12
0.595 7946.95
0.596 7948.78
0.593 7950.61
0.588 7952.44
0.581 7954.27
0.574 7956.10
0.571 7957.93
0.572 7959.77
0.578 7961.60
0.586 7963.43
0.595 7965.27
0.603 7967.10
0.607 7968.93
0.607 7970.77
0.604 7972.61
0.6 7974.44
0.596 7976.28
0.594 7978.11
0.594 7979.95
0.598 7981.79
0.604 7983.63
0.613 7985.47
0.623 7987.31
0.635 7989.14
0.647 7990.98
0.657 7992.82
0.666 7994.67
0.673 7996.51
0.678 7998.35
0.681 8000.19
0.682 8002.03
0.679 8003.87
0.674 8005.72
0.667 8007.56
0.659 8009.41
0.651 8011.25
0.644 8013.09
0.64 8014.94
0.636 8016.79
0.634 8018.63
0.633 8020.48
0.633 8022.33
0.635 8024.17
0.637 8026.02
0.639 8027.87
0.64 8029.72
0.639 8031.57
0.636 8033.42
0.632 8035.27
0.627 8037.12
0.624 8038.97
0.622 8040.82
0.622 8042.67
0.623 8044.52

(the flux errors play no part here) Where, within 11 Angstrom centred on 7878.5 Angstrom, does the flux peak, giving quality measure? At 7883.16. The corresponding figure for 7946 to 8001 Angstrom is 8000.19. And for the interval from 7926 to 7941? 7939.63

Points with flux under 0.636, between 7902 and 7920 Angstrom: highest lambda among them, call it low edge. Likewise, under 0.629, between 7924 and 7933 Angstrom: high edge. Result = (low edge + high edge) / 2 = 7925.9 Angstrom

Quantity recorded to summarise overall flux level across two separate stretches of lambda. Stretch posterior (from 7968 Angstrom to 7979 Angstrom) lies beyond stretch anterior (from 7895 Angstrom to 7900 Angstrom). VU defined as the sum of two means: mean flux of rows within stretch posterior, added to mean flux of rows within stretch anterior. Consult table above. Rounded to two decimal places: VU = 1.22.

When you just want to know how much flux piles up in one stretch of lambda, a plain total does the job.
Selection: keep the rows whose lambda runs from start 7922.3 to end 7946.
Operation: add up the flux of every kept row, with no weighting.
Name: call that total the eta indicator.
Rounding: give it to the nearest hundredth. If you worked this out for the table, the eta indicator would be 7.48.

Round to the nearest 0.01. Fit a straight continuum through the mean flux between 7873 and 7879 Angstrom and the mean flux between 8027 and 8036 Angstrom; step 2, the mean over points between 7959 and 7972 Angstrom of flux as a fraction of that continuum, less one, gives -0.06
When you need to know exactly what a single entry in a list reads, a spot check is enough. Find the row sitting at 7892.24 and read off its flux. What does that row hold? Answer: 0.641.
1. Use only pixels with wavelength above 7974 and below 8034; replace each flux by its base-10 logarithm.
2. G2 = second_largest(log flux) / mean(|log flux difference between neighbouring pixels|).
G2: -51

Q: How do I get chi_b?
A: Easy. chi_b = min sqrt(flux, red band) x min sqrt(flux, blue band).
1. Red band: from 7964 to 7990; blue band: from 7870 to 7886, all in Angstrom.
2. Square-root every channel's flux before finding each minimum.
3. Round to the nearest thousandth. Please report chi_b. 0.604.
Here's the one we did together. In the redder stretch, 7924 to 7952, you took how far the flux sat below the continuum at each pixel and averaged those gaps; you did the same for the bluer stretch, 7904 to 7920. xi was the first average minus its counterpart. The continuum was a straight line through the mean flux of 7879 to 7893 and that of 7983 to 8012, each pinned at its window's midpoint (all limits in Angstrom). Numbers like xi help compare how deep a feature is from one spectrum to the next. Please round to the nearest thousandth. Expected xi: 0.046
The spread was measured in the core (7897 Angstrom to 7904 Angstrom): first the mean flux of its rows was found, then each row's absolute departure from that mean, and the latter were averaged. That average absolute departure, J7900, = 0.0021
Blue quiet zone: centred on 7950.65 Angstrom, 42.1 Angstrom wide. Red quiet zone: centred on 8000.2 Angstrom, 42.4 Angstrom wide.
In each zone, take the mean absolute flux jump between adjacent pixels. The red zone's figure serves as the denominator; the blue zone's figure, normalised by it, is 0.67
